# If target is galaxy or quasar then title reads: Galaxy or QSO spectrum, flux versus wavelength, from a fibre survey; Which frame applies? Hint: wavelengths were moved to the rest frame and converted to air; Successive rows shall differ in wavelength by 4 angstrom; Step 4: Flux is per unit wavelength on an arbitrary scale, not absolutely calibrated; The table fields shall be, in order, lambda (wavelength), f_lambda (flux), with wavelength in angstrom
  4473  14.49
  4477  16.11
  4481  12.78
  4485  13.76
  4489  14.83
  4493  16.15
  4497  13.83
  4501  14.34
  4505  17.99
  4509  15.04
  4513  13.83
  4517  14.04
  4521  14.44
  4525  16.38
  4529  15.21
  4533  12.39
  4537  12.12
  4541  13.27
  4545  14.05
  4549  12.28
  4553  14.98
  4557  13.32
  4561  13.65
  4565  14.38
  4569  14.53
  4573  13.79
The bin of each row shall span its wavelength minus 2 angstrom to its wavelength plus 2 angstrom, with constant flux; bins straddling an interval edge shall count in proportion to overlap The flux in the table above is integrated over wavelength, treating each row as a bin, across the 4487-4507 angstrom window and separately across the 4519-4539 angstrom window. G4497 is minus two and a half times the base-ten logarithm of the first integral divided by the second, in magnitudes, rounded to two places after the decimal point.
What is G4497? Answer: -0.10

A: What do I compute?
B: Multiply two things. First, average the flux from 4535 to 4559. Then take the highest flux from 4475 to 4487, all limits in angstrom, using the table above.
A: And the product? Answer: 215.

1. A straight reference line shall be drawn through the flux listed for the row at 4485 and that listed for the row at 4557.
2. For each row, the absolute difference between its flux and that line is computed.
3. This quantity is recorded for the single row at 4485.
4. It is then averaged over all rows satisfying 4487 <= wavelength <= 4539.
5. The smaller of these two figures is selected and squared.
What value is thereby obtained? 0.00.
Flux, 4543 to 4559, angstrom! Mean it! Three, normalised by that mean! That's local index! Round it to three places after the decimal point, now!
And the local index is 0.220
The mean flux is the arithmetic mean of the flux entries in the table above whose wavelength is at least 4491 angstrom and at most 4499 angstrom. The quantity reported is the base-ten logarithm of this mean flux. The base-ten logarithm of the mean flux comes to 1.18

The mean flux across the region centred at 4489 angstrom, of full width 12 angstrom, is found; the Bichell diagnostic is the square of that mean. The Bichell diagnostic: 222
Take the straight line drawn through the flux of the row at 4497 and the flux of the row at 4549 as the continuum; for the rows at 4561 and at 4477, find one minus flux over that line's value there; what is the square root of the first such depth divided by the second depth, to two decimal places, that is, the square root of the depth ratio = 1.11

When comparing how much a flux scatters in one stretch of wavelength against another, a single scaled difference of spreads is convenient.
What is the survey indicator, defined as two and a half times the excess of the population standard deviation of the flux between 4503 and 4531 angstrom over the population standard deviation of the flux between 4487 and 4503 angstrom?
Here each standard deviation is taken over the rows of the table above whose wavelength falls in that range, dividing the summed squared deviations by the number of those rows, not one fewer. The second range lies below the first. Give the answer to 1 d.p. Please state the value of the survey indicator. 1.2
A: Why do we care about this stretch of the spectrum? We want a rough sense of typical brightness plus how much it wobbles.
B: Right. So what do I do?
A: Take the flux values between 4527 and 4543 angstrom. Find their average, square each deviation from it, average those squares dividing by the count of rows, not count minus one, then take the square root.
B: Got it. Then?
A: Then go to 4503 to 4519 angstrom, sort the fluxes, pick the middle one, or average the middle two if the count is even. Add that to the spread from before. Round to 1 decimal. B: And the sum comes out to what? 15.8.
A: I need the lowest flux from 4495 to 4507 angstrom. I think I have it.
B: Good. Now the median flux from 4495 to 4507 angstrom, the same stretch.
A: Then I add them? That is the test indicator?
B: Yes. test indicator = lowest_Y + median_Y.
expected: 28.2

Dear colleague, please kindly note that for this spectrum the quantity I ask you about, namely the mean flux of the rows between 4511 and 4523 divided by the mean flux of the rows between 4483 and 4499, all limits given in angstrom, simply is 0.96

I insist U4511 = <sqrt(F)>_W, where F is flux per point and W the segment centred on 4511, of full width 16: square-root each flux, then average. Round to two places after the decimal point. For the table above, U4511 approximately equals 3.90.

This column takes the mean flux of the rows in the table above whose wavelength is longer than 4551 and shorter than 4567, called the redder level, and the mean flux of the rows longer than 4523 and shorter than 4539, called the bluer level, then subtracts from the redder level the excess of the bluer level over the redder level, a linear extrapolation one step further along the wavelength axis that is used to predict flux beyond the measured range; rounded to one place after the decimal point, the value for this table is 14.1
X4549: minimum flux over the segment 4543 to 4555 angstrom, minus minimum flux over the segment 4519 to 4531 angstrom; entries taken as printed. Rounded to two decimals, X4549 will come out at -2.16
